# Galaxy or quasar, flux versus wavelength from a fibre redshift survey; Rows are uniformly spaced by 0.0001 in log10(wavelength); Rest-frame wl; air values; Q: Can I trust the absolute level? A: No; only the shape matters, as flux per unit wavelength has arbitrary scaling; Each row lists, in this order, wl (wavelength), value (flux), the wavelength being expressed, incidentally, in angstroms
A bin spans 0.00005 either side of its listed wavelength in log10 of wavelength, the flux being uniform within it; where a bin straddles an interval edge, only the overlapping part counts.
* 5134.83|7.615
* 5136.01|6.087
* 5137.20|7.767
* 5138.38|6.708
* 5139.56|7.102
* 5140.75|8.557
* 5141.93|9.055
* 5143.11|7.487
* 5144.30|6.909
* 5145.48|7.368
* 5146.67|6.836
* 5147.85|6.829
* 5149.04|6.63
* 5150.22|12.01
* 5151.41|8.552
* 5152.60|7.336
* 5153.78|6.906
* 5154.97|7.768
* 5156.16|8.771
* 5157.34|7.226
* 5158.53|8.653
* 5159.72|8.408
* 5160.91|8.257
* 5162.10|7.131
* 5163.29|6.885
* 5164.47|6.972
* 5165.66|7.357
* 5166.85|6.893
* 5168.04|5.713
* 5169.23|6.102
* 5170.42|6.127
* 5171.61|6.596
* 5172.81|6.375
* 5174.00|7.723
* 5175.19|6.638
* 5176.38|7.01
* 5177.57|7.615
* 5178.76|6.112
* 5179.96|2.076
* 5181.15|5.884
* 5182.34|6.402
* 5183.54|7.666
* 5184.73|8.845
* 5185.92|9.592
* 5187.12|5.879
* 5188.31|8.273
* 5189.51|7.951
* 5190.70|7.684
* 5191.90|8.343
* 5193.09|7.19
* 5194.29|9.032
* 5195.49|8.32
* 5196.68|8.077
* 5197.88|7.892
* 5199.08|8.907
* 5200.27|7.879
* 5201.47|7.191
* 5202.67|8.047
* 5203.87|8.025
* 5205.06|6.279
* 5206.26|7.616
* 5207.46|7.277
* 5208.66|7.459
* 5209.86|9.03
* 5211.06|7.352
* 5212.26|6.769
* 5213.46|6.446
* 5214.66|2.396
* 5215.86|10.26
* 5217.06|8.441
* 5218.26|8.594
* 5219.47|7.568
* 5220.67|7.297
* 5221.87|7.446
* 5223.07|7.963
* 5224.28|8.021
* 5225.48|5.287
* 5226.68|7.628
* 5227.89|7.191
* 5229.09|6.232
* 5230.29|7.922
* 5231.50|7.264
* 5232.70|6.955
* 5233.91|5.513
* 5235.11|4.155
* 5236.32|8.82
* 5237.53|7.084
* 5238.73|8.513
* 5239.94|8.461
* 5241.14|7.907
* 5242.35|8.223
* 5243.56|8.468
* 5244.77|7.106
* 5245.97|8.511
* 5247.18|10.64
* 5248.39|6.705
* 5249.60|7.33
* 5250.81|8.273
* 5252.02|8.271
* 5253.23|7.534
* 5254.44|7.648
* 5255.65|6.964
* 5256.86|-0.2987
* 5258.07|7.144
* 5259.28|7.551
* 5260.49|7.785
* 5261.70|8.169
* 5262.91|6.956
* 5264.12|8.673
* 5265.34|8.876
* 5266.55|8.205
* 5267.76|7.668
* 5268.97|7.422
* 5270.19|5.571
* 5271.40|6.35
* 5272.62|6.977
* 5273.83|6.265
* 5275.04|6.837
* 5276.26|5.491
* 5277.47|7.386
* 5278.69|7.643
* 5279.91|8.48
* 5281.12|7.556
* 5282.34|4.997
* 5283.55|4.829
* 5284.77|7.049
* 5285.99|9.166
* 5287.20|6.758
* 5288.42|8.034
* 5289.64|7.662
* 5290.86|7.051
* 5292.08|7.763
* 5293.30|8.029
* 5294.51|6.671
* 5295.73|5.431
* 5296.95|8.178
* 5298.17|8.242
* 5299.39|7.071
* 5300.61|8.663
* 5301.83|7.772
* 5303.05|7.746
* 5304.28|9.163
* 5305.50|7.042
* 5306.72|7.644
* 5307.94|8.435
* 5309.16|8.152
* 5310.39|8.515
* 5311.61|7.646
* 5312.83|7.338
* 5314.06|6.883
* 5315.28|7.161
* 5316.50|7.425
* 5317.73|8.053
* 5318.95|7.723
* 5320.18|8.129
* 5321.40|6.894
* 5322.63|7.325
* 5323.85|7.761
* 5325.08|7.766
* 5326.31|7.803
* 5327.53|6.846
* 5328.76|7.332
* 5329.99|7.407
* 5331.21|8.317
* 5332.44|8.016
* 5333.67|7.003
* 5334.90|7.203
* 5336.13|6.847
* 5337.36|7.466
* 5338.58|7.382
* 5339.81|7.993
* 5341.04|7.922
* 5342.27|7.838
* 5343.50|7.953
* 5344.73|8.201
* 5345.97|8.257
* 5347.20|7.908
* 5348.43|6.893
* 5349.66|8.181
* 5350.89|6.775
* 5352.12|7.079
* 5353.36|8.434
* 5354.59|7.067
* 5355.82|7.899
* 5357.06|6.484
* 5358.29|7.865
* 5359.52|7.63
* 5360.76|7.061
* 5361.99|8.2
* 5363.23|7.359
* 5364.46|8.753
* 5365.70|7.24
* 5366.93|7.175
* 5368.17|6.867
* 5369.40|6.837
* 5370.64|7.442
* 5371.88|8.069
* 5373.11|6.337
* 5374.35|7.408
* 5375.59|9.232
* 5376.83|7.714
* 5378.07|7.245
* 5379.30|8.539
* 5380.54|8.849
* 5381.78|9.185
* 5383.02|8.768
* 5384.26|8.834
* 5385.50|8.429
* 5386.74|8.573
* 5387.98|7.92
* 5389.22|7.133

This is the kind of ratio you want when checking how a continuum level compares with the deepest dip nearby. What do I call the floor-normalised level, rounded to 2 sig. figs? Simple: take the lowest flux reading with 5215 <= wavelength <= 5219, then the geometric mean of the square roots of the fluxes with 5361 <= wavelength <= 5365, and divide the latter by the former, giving 0.34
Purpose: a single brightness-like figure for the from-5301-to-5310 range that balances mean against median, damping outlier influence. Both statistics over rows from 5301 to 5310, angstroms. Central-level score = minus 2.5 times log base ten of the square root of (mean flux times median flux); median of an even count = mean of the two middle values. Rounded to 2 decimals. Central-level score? -2.24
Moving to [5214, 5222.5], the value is -2.19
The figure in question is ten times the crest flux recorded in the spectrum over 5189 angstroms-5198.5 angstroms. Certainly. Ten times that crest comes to 90.3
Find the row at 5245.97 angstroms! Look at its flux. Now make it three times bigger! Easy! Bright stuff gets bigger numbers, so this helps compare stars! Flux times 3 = 25.5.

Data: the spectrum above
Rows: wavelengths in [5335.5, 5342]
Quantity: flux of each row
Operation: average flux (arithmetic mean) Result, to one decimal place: 7.5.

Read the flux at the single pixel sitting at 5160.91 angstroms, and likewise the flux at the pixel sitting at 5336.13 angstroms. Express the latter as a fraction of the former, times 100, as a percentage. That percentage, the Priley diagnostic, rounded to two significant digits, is 83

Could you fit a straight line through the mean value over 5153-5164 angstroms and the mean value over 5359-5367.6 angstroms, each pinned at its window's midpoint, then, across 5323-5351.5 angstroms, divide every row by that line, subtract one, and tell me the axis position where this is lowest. 5350.89 angstroms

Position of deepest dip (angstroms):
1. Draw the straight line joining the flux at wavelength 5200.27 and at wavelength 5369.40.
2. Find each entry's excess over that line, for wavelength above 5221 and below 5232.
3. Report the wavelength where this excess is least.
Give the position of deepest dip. 5225.48 angstroms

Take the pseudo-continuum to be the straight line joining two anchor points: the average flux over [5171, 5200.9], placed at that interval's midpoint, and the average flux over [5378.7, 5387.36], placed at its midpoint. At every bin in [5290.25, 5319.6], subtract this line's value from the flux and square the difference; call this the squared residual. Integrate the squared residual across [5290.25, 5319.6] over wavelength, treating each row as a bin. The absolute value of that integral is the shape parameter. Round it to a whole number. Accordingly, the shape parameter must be 25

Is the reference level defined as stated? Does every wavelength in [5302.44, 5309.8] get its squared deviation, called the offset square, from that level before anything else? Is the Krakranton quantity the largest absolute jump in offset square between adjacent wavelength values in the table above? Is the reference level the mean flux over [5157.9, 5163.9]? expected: 1.7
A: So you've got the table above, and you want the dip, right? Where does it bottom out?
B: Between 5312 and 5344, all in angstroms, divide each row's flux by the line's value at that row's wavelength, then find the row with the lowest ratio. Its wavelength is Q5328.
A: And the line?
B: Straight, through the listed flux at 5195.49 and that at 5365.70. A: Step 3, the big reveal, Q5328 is 5314.06 angstroms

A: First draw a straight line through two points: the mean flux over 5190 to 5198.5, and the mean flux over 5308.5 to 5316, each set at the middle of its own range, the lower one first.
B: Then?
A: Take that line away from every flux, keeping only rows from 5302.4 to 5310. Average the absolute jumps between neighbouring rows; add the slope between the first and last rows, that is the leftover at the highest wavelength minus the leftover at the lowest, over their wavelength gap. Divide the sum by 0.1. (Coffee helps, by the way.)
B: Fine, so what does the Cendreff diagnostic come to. 11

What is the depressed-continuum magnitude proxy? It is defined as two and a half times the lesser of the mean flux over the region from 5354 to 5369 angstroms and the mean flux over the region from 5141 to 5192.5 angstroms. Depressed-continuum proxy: 18.3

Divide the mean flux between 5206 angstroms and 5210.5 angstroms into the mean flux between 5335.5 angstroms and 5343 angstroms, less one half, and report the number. 0.47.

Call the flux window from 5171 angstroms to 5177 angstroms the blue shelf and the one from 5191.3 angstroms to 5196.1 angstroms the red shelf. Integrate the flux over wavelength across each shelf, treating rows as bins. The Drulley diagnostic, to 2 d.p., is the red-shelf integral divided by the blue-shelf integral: 0.96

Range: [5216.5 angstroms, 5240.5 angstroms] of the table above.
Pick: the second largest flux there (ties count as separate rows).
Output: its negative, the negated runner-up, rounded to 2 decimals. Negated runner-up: -8.59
